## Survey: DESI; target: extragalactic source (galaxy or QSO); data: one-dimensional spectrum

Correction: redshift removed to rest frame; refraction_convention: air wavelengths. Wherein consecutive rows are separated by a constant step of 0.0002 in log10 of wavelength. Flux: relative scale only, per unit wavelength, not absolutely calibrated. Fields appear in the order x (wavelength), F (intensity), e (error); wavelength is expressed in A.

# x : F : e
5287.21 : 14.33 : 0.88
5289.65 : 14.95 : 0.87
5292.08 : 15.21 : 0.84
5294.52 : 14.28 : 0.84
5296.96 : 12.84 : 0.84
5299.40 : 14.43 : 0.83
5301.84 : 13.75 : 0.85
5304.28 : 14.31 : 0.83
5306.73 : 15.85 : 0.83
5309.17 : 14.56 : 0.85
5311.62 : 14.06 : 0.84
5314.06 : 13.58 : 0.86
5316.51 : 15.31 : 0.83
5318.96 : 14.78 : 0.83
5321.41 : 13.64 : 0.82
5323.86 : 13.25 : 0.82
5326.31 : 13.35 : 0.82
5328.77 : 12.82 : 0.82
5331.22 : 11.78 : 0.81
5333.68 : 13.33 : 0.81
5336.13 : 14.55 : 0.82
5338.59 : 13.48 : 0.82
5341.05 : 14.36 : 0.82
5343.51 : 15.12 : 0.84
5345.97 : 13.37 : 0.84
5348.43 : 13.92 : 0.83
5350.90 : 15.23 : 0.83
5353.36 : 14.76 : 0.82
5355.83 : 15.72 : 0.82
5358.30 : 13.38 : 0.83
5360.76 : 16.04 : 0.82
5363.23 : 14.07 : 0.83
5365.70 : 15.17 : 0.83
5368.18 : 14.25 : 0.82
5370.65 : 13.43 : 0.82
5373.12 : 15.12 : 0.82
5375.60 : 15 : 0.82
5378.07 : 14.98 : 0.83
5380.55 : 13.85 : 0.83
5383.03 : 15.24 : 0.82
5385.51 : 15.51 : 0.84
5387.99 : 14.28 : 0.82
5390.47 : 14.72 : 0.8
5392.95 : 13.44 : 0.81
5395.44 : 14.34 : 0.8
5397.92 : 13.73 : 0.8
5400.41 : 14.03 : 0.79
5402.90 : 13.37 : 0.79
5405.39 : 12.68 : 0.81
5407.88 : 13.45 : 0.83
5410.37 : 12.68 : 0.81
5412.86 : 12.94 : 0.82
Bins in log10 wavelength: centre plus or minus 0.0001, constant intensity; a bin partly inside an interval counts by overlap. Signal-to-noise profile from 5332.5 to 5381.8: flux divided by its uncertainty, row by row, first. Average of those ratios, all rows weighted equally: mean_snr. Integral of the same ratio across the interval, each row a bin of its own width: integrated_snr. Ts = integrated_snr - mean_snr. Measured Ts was 847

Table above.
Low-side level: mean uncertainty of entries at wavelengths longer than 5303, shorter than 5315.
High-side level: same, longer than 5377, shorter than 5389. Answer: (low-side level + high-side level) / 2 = 0.835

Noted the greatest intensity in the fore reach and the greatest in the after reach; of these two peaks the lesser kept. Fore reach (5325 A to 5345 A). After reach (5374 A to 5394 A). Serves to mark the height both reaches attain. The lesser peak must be 15.1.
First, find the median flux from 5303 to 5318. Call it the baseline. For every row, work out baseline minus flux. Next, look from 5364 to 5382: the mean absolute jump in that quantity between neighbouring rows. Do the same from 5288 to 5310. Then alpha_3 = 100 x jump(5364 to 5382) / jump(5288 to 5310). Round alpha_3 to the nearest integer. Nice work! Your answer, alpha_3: 76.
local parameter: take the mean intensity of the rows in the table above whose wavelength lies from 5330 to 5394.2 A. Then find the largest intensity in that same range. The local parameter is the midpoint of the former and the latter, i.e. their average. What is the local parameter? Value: 15.2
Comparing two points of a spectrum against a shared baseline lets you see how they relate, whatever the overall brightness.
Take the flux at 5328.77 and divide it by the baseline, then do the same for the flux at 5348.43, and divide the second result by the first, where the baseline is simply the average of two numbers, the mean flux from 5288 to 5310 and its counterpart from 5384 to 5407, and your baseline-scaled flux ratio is 1.09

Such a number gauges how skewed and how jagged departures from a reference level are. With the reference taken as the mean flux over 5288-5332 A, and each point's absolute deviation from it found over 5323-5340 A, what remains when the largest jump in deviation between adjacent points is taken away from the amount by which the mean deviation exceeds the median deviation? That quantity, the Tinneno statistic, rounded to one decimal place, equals -1.3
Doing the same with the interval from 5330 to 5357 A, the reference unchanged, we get -1.4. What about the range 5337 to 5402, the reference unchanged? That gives -1.9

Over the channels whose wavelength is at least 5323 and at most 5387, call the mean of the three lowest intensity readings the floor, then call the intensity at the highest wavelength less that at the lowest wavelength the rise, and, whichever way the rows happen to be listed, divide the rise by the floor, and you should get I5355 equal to 0.18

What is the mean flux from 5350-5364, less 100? -85.1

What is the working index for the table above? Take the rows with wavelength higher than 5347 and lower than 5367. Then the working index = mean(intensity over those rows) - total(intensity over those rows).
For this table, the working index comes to -104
